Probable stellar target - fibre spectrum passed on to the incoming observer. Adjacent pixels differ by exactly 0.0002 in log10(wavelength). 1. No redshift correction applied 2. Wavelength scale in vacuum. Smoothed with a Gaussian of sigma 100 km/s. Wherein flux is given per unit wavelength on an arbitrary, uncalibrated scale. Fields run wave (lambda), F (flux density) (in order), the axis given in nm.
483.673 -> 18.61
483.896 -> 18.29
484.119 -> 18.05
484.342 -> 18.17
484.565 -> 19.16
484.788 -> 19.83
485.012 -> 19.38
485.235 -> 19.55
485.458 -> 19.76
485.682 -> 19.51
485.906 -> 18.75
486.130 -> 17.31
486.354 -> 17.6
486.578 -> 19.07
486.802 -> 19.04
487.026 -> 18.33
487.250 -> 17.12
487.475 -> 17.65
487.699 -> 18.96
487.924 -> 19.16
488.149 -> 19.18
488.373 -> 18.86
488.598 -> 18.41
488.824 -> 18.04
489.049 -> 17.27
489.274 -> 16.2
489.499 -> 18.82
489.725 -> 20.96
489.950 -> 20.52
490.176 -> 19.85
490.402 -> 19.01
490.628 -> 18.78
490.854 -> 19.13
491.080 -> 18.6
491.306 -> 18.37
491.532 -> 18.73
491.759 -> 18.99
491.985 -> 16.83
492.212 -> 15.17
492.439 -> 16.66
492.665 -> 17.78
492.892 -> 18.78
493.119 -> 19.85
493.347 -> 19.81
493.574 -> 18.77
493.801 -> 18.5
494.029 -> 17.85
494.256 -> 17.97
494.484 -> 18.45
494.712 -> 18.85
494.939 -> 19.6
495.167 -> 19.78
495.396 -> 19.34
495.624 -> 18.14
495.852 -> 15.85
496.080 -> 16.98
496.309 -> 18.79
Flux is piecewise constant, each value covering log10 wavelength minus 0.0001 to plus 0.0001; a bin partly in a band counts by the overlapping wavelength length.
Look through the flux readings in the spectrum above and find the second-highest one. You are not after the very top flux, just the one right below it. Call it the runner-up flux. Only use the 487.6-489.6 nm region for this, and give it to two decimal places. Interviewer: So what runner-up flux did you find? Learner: 19.16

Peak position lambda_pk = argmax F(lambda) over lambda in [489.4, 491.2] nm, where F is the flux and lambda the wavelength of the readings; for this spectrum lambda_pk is 489.725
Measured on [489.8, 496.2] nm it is 489.950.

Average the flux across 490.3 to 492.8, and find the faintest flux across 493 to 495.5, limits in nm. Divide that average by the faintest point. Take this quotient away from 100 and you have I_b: 98.99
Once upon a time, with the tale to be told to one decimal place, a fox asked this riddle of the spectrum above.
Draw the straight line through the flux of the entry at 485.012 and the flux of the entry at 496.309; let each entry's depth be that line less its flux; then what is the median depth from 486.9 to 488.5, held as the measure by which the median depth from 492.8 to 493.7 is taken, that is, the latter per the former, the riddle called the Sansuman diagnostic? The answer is -1.0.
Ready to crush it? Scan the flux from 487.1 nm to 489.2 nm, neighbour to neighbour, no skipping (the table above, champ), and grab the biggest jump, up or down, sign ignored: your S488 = 1.3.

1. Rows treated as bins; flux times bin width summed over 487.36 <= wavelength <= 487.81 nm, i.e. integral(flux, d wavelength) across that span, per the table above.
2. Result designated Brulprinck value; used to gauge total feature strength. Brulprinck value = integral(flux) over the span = 8.2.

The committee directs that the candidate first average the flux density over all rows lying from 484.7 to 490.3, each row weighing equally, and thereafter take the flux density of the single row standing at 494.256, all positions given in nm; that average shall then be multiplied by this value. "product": 337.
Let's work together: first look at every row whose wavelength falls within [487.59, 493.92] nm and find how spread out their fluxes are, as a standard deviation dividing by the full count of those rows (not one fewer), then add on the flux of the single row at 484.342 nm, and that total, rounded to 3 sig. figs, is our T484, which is 19.4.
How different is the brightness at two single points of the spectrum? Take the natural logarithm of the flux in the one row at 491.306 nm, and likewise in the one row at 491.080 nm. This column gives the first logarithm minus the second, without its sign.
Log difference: 0.012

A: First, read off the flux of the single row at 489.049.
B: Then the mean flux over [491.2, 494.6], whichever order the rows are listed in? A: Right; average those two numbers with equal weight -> 17.7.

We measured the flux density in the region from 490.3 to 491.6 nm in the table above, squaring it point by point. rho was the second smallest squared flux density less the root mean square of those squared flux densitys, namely -6.5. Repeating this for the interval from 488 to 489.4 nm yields -28.5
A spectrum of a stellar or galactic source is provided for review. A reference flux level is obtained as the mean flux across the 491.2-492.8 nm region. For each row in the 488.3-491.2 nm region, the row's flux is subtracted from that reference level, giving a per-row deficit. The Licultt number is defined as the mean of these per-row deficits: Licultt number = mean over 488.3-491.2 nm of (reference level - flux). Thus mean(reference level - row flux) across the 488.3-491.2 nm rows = -1.3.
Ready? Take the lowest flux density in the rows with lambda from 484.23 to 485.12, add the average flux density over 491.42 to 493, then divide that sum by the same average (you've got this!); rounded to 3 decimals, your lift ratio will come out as 2.035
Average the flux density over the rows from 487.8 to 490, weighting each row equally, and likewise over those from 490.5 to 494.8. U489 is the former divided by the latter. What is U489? 1.02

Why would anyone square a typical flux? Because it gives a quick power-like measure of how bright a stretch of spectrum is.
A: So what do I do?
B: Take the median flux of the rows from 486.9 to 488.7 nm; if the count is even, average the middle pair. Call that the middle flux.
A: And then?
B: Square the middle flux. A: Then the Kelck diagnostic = 347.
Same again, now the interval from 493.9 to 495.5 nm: 355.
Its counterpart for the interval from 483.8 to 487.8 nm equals 356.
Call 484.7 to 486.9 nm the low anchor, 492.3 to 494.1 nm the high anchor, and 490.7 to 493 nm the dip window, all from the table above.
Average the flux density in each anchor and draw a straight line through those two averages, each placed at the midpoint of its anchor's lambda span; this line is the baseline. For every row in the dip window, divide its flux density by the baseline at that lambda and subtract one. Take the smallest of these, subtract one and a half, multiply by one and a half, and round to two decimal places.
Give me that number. -2.52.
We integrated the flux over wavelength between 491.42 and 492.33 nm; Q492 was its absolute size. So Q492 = 15.8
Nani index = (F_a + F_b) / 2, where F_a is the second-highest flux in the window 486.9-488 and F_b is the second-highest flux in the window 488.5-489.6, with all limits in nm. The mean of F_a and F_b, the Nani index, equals 18.7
